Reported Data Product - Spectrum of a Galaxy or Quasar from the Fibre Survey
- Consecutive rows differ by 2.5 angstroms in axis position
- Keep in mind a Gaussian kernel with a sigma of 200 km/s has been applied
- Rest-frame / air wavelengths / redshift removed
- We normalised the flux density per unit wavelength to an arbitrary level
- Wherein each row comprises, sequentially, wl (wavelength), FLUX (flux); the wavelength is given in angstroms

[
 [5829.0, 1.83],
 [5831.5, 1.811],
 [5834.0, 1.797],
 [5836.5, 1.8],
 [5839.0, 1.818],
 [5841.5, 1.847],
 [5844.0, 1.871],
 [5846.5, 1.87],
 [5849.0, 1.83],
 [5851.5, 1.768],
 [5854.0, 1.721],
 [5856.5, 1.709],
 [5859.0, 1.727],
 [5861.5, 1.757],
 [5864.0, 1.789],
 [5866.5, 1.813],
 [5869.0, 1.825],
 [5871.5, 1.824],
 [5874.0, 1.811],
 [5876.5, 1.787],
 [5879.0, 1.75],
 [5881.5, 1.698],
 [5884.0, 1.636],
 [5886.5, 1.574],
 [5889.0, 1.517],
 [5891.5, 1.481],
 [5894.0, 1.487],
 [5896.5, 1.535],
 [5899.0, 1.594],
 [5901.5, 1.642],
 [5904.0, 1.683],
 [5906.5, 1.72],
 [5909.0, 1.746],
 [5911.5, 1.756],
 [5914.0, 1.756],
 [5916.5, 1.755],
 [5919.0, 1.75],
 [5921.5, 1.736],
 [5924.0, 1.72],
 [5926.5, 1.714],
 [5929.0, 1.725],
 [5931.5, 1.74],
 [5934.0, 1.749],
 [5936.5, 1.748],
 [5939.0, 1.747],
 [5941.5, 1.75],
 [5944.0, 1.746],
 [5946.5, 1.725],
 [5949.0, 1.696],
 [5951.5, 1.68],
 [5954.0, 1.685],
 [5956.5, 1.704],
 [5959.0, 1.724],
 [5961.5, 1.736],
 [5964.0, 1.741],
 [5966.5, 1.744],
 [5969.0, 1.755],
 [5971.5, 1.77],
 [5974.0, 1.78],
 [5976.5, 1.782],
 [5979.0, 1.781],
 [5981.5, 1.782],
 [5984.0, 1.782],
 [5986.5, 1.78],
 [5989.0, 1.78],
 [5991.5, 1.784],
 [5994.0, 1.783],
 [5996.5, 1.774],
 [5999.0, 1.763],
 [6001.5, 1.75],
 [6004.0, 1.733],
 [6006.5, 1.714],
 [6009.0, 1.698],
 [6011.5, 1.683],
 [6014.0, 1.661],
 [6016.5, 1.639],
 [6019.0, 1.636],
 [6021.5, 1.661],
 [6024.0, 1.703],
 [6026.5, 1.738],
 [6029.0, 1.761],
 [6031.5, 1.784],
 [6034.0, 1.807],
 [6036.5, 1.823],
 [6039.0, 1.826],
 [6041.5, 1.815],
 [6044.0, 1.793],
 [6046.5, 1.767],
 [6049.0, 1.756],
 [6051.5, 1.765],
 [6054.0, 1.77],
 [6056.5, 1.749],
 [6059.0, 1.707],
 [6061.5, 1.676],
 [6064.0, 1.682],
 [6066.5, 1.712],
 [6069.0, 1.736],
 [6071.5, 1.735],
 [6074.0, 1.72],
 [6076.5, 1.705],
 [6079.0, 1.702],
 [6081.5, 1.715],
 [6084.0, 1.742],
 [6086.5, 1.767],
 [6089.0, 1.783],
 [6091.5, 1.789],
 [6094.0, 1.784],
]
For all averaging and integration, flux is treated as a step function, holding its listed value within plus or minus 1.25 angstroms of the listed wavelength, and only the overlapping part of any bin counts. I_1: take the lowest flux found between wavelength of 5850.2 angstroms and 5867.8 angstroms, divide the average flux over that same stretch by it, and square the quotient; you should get 1.05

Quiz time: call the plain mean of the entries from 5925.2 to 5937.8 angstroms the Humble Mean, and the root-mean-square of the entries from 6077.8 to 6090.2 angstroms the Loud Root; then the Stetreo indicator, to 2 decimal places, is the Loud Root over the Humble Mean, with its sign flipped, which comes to -1.00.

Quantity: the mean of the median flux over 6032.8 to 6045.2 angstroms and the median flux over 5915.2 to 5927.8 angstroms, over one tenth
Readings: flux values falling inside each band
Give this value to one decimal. 17.8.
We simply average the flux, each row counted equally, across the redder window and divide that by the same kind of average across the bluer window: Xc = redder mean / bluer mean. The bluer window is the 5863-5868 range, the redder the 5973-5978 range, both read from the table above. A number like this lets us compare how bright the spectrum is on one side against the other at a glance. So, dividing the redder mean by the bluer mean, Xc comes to 0.99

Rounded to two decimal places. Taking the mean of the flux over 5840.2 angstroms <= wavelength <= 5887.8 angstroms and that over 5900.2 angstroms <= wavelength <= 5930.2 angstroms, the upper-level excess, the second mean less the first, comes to -0.04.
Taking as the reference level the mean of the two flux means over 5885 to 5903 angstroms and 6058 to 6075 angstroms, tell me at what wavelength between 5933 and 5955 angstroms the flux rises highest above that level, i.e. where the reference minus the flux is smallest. 5941.5 angstroms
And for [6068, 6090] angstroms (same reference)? 6089.0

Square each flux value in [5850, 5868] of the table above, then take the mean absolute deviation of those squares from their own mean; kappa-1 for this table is 0.108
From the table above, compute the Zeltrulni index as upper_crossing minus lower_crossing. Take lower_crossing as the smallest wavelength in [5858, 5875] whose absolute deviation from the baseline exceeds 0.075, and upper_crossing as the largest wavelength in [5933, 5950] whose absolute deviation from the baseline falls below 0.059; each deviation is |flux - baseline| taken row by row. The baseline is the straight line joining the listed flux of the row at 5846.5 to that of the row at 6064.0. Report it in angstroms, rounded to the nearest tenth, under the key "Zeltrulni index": 87.5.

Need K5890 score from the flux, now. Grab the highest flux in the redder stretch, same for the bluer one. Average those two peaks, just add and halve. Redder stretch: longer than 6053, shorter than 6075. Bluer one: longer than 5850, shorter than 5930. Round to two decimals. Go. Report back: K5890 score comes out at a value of 1.80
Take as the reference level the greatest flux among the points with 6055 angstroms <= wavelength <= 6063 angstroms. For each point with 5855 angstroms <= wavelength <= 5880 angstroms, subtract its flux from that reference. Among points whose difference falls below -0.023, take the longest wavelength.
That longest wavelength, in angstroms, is 5876.5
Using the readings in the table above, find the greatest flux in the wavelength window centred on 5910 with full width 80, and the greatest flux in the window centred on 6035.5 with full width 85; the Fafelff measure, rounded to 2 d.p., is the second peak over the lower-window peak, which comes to 1.00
